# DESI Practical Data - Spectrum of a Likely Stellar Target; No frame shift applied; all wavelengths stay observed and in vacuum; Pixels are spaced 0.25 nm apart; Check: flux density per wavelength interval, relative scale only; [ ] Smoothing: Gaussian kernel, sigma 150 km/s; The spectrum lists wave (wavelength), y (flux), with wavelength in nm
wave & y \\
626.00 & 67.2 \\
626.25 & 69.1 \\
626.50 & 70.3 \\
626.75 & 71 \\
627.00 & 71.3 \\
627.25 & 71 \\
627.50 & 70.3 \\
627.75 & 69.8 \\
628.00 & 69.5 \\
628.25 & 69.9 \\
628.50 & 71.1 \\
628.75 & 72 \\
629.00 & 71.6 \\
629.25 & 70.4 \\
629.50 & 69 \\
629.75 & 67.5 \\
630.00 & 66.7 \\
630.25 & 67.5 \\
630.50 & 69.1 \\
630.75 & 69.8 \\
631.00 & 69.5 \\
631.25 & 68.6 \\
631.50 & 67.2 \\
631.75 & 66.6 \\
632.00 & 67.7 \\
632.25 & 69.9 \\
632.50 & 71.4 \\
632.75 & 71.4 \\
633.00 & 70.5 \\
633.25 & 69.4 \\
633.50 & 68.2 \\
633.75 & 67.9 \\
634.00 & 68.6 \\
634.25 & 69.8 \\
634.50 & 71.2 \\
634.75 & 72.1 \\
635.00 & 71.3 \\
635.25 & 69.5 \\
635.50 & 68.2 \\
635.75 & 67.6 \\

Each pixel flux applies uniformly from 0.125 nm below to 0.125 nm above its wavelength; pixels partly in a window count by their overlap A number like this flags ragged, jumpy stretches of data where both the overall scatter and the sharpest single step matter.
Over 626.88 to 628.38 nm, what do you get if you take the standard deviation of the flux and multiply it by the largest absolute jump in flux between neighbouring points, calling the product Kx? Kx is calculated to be 0.5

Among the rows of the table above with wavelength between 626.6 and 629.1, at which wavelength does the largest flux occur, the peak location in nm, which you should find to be 628.75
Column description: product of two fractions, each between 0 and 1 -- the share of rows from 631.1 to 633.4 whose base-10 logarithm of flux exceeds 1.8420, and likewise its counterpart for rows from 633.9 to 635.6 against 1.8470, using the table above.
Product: 0.19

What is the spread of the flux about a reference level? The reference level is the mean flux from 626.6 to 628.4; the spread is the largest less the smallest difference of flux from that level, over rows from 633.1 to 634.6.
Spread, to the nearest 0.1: 3.3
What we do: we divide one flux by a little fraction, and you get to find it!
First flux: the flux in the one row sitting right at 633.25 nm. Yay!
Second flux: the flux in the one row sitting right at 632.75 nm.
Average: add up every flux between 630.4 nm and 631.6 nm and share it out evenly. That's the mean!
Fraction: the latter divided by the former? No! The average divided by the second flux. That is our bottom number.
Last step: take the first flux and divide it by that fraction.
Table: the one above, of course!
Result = 72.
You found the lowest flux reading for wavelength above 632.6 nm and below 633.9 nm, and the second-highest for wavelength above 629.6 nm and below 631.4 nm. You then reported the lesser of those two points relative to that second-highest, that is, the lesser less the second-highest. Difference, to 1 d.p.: -1.6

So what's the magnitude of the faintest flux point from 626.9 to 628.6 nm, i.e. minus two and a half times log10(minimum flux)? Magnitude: -4.60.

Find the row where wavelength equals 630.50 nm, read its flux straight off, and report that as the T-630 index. 69.1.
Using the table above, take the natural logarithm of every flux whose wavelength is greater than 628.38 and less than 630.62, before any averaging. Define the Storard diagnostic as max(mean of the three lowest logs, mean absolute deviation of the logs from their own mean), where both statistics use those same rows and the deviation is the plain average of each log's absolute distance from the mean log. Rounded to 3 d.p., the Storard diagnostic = 4.208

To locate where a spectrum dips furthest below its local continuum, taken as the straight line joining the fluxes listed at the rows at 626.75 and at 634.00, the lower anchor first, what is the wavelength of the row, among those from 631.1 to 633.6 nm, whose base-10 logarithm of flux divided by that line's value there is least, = 631.75 nm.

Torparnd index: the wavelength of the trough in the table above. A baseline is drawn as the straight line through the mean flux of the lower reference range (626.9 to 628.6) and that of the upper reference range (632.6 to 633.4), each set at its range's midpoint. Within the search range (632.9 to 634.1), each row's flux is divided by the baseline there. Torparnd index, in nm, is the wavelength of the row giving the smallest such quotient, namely 633.75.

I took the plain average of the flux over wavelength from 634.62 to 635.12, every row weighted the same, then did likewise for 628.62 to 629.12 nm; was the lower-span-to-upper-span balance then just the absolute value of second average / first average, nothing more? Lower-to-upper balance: 1.00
